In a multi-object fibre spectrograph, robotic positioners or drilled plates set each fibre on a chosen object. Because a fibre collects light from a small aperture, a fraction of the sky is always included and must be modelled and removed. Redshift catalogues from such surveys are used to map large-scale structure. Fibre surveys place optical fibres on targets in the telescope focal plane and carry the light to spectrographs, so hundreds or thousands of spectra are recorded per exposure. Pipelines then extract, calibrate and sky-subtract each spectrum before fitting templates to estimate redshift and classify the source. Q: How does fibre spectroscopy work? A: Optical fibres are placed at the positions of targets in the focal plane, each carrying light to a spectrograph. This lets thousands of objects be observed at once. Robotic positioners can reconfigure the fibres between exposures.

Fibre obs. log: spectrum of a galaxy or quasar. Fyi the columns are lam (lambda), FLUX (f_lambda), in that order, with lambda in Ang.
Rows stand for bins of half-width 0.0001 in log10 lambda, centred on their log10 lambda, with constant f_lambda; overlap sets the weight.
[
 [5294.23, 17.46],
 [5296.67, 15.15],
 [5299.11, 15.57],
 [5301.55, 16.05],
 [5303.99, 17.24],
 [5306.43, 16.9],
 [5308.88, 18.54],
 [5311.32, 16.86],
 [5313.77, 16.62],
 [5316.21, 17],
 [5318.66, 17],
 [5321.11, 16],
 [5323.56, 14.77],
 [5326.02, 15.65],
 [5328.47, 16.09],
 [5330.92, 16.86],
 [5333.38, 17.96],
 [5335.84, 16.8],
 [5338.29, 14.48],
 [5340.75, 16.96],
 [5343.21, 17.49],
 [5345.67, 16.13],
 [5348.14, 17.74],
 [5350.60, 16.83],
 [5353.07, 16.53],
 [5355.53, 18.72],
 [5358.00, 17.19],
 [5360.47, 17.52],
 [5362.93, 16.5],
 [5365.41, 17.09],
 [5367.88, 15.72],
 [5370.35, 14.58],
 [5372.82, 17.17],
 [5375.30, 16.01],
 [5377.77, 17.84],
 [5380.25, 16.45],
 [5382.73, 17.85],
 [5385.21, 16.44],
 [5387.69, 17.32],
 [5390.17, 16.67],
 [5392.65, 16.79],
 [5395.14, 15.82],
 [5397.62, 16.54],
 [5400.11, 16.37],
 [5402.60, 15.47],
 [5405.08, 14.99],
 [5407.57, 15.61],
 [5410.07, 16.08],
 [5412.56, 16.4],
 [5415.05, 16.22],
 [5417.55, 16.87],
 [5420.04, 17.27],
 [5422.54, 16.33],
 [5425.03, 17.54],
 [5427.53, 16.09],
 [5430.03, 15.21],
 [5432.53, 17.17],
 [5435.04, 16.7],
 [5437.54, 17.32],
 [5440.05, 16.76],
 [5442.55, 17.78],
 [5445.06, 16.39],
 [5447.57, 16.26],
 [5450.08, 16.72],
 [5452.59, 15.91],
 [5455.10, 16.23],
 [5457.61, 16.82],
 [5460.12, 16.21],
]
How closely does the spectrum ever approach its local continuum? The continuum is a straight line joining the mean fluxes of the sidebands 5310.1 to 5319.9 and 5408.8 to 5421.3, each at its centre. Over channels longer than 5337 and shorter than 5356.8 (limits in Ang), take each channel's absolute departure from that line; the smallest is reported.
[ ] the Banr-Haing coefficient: 0.07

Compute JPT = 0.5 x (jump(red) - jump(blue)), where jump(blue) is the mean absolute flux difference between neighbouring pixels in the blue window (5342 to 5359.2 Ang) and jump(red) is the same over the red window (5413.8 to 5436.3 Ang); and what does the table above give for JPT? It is -0.16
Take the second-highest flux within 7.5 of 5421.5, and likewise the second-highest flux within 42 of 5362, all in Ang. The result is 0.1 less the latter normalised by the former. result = -0.94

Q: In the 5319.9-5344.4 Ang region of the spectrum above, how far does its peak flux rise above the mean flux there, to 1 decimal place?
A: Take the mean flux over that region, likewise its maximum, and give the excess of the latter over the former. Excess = 1.7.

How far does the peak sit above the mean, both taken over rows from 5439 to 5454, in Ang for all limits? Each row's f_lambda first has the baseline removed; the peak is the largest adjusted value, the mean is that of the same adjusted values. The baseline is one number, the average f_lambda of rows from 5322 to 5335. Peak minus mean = 1.1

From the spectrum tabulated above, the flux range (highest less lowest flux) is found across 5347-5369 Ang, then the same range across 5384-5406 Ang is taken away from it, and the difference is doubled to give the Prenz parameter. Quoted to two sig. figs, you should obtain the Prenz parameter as 1.3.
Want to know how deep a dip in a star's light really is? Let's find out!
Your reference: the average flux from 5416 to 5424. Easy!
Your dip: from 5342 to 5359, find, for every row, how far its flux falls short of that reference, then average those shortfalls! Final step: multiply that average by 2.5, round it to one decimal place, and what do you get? -1.0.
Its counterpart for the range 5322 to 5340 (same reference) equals 1.8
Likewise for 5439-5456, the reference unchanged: 0.6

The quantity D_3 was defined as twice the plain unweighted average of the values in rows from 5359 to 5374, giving 32.9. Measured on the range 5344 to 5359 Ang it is 34.4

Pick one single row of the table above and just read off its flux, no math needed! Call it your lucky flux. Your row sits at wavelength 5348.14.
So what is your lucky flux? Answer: 17.74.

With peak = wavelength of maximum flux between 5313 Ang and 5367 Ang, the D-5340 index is 5355.53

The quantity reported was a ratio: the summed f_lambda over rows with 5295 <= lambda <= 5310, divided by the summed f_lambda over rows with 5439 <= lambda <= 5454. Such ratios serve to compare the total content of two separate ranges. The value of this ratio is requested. 1.0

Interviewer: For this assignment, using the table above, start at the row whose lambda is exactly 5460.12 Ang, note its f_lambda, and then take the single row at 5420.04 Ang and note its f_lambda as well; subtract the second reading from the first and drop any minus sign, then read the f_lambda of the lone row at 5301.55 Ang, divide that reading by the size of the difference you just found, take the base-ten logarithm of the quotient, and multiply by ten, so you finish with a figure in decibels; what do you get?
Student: 11.8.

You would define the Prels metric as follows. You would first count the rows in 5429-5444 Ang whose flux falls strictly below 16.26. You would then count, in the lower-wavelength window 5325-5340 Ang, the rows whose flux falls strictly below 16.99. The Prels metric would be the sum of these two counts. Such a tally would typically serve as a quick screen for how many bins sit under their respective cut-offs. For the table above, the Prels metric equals 6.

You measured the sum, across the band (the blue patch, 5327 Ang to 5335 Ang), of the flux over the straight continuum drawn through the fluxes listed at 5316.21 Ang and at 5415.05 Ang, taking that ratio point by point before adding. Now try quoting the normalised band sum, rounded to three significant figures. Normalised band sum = 3.02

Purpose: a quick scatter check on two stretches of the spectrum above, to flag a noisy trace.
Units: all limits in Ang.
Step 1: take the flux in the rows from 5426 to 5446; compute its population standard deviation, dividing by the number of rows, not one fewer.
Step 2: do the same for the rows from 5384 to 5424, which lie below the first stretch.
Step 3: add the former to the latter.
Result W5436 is 1.36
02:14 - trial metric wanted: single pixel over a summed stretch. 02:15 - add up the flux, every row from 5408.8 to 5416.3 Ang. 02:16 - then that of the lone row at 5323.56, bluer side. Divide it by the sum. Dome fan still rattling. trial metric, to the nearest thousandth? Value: 0.303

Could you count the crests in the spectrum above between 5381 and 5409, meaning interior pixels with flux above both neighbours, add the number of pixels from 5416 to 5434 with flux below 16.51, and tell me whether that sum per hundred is 0.060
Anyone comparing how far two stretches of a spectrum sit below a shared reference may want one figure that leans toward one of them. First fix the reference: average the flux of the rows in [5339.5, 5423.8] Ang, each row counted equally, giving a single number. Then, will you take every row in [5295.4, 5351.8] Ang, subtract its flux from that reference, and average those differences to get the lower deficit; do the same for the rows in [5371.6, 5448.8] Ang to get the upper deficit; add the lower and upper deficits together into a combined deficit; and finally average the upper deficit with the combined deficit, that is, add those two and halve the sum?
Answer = 0.10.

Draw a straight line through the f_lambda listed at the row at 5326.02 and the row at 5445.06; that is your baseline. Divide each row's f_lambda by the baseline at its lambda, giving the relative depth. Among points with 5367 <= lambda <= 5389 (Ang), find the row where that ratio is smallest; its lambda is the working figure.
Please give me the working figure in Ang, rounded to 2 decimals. 5370.35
